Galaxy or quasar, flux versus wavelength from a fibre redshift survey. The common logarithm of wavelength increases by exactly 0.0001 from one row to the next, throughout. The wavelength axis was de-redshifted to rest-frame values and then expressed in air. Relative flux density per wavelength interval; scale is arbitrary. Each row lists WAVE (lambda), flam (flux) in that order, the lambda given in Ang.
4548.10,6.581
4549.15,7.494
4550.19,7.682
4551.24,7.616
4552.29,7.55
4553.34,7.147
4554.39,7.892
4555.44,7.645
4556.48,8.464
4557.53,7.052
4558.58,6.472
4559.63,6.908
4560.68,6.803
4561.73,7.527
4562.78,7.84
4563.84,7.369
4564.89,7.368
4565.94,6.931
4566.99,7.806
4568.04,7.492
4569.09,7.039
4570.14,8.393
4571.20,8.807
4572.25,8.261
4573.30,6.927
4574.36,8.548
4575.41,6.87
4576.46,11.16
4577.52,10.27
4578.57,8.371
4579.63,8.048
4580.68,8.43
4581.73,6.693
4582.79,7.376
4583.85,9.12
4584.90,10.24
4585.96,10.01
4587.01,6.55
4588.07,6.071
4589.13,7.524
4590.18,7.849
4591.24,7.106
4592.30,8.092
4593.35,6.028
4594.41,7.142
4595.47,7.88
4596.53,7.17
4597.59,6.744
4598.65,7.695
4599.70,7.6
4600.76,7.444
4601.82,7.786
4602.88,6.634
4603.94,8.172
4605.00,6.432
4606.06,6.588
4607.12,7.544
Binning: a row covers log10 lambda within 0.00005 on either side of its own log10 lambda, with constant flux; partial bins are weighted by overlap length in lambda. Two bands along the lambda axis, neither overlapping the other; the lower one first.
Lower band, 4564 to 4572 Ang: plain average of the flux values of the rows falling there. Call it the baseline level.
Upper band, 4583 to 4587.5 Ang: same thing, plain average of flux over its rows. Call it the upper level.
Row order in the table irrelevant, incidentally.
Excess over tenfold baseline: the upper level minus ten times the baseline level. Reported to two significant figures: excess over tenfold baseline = -68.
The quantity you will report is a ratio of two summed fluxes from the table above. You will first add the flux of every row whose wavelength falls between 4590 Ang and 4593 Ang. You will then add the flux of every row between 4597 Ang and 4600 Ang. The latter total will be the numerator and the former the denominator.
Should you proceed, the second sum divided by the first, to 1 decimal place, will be 1.0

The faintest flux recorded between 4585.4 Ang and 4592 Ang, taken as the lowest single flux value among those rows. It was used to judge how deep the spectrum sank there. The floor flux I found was 6.071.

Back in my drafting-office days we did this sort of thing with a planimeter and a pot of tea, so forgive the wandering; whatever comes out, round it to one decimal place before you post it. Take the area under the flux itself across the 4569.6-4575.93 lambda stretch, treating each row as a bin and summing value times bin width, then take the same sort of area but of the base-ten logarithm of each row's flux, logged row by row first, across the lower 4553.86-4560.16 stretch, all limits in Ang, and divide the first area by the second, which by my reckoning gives 9.2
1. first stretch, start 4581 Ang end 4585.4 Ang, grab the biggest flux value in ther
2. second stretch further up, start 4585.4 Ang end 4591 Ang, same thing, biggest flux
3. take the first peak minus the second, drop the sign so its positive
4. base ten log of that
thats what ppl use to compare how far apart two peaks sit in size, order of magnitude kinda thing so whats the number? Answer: -0.6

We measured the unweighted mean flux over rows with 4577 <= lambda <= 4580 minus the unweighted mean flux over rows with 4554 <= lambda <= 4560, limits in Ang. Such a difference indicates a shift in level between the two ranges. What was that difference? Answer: 1.5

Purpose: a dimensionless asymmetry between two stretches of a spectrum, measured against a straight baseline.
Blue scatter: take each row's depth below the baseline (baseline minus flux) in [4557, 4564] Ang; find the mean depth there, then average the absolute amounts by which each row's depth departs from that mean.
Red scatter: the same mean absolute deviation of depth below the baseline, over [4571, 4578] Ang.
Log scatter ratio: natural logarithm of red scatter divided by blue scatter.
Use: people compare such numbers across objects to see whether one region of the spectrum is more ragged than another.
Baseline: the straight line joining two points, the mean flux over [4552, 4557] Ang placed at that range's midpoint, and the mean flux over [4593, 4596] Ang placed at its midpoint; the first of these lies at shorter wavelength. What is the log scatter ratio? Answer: 1.1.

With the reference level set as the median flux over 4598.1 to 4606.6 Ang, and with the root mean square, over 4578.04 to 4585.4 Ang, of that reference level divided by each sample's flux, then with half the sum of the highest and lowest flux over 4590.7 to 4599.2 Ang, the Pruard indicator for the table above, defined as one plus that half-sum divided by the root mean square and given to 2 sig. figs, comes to 8.6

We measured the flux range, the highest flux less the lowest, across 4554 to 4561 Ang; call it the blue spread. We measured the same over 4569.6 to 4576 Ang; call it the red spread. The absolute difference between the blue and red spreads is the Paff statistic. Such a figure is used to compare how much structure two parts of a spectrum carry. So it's 0.1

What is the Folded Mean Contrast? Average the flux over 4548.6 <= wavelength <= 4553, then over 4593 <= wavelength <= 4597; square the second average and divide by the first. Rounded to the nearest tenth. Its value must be 6.6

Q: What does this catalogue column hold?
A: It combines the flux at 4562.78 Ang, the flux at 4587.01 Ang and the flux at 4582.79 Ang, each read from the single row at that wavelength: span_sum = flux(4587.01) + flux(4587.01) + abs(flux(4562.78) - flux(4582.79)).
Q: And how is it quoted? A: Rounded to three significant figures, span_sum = 13.6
